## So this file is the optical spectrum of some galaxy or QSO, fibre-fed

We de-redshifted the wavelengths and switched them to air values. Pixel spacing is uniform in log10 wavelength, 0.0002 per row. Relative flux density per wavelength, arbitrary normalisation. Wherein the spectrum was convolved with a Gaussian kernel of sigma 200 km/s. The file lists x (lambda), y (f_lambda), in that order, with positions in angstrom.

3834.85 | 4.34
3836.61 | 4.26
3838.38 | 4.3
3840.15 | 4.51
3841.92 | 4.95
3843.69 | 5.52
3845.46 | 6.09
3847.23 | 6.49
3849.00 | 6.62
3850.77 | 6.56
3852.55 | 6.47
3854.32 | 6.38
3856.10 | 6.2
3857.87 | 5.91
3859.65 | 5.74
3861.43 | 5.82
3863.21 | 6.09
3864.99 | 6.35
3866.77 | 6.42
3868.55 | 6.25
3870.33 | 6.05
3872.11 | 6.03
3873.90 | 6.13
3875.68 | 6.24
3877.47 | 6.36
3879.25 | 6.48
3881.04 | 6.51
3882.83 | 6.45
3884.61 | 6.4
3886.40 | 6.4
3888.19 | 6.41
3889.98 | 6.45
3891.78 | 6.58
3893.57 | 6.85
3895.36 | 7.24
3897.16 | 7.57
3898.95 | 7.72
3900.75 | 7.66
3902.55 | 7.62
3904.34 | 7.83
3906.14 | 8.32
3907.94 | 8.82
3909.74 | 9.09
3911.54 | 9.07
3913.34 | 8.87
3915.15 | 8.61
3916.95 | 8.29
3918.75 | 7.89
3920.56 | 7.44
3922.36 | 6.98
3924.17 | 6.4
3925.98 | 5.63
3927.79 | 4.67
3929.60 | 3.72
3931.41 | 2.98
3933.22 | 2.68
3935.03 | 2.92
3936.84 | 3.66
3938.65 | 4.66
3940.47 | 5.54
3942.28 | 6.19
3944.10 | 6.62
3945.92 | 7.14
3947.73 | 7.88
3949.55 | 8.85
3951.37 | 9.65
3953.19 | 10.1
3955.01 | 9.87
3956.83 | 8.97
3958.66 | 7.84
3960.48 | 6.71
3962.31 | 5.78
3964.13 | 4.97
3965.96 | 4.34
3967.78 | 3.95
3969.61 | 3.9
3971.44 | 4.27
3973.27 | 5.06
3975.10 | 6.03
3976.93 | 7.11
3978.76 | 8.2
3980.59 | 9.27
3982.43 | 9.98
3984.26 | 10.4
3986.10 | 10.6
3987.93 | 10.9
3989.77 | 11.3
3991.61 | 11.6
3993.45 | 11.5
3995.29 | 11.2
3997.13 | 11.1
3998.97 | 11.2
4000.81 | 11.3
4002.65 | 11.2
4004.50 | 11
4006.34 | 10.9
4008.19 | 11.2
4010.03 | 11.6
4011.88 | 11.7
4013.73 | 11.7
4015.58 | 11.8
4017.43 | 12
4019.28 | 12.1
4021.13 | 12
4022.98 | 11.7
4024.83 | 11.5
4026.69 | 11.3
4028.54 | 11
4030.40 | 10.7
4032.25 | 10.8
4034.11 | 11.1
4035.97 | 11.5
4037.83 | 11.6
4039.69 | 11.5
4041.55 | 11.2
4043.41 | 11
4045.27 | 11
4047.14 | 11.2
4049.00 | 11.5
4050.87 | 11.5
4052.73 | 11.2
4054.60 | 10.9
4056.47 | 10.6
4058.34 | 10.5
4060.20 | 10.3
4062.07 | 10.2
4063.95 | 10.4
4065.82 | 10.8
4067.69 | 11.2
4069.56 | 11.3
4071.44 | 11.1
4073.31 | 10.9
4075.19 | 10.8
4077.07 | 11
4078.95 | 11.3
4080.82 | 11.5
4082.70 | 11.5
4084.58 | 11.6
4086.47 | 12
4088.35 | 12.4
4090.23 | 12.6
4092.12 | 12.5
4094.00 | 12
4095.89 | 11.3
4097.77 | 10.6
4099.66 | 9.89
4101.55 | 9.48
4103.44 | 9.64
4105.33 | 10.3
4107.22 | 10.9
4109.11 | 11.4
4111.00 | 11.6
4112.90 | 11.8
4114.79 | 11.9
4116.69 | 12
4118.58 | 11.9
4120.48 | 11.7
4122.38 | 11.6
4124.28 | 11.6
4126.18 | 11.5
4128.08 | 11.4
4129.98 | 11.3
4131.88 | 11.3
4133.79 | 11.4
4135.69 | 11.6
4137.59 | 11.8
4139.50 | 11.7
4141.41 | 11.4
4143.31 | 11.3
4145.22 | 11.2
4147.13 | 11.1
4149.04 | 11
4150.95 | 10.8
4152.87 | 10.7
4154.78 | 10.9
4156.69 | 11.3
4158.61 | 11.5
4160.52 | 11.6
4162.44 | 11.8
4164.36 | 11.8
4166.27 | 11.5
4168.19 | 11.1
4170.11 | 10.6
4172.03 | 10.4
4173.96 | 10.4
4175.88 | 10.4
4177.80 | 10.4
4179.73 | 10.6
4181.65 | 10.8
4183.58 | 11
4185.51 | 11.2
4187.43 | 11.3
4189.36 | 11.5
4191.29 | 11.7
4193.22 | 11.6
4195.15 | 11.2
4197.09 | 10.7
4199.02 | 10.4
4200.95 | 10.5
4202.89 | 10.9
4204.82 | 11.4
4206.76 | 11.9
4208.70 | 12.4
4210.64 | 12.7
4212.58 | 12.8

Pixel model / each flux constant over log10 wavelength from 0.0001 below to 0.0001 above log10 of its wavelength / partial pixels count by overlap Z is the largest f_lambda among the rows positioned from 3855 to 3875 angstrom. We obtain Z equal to 6.42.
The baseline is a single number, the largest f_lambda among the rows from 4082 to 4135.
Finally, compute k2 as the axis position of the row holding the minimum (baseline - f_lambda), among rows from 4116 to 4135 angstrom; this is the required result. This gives 4116.69 angstrom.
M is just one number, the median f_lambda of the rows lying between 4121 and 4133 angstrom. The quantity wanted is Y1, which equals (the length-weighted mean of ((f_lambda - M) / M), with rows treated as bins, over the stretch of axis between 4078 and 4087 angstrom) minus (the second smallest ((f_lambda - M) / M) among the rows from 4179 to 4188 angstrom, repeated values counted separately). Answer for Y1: 0.07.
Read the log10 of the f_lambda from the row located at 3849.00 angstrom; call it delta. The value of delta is 0.82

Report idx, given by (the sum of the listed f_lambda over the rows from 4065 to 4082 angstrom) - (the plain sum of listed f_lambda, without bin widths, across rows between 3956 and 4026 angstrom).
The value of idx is -258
